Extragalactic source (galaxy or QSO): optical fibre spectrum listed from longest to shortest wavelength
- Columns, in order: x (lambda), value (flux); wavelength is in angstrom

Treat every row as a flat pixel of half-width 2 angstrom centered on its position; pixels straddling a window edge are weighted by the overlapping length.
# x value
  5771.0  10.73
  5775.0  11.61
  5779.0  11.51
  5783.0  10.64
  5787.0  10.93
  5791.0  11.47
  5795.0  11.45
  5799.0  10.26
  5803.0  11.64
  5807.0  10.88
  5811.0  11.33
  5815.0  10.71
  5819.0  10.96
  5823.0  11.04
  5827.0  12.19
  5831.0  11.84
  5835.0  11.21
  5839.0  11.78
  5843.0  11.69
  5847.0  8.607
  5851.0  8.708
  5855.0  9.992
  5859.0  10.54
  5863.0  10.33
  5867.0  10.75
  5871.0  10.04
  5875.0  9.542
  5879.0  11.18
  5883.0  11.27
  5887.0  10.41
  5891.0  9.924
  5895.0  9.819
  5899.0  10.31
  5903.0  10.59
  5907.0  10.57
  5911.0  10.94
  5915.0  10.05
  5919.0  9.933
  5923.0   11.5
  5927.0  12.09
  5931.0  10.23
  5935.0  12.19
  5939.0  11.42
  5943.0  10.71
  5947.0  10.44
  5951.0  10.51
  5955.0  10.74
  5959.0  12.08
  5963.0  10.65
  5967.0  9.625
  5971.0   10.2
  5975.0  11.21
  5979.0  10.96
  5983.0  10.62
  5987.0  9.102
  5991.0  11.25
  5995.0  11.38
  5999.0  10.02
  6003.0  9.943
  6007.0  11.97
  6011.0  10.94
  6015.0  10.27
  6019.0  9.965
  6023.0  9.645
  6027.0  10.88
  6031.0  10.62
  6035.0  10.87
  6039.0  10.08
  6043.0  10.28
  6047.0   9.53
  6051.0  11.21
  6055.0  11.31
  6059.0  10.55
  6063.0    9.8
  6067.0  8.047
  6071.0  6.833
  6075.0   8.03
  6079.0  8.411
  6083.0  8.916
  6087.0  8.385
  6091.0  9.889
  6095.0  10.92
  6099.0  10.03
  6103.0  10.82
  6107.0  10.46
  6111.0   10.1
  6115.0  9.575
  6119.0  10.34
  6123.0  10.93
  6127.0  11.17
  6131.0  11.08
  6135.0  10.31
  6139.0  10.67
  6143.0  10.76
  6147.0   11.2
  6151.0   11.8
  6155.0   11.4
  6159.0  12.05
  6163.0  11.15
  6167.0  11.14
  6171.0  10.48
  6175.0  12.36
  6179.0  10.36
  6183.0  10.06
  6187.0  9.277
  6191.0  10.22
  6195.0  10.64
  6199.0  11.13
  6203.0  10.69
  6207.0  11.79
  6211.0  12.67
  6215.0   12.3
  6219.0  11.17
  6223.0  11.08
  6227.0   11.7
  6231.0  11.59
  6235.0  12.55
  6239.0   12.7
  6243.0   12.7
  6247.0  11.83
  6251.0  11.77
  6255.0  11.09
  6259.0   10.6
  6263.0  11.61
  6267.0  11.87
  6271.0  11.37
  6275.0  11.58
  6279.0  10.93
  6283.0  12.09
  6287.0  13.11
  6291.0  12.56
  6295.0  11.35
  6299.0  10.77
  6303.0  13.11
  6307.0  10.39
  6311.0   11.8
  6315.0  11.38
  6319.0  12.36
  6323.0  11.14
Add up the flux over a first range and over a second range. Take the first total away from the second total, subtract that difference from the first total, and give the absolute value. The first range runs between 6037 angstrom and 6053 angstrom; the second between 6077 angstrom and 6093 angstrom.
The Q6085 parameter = 46.6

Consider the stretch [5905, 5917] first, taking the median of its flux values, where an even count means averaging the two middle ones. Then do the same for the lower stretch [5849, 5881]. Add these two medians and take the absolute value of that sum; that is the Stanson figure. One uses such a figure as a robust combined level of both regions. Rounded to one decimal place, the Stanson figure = 20.8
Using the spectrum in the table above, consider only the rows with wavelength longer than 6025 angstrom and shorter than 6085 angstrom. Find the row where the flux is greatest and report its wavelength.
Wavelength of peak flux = 6055.0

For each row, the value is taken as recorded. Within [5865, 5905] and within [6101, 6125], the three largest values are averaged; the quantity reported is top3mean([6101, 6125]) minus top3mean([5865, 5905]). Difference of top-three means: -0.3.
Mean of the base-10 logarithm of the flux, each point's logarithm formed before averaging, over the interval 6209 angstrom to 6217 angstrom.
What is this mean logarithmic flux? 1.10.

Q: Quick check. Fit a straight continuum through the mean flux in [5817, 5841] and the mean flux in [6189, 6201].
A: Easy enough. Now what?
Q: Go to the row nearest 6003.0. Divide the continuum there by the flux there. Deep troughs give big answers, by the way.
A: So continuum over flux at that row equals 1.12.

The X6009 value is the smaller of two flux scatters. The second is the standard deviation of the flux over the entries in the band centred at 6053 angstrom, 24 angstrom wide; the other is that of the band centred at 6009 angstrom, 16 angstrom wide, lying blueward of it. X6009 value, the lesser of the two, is 0.7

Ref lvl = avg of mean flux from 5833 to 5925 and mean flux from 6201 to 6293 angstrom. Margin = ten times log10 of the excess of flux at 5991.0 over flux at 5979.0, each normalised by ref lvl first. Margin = -16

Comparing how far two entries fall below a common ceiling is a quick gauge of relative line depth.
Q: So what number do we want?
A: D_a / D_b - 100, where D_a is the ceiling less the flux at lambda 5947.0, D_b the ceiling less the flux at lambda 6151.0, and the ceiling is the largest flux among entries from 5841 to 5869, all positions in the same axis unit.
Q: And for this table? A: -111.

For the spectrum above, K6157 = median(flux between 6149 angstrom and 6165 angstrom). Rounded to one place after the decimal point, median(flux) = 11.6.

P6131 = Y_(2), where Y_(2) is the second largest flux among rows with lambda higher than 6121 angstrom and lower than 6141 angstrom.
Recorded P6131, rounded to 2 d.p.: 11.08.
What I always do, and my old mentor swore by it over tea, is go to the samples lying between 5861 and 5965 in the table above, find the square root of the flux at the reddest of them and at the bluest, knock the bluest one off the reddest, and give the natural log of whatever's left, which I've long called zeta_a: -3.0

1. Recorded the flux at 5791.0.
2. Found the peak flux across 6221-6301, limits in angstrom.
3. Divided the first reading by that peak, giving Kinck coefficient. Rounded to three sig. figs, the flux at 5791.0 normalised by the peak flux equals 0.875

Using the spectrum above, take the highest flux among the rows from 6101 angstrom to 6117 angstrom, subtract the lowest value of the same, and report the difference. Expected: 1.2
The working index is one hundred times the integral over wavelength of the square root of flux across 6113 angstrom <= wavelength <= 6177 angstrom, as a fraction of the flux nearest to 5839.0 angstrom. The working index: 1803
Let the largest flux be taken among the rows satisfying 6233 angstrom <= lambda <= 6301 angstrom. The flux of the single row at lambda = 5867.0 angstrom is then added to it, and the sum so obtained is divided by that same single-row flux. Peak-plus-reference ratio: 2.22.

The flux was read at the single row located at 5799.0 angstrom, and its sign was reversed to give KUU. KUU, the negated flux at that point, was -10.3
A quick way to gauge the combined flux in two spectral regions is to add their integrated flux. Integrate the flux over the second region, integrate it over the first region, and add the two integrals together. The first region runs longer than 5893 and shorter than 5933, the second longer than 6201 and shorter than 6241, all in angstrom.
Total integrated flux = 897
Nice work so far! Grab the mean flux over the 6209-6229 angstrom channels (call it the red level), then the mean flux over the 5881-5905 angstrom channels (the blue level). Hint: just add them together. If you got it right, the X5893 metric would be 22.2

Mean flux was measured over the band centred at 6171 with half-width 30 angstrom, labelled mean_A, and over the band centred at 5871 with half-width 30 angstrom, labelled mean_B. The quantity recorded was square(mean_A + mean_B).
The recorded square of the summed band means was 447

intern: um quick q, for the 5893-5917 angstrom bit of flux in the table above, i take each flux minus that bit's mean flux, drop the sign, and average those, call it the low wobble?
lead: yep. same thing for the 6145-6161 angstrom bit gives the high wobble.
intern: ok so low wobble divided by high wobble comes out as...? 1.0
